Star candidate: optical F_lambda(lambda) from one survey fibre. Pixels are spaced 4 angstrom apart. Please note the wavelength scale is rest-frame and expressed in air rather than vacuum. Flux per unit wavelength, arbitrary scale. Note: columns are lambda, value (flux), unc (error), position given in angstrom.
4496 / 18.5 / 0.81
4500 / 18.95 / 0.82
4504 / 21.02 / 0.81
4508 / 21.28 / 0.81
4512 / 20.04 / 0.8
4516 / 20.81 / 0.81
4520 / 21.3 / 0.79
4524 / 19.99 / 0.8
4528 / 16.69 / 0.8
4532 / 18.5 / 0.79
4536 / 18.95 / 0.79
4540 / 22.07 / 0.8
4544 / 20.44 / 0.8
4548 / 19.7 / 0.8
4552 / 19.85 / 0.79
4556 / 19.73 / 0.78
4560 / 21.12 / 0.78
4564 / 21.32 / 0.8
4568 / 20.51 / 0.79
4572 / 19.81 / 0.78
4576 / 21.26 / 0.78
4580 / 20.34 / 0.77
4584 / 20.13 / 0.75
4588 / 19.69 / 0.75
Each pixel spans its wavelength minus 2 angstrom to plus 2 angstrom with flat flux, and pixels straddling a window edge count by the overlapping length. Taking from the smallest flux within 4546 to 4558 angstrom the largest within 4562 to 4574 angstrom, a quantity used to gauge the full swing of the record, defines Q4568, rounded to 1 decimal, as -1.6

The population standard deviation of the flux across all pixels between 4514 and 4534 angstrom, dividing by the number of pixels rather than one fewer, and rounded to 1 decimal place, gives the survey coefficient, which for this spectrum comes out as 1.7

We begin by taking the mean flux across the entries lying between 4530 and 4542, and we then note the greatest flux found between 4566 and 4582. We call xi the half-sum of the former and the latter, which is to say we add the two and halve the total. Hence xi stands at 20.55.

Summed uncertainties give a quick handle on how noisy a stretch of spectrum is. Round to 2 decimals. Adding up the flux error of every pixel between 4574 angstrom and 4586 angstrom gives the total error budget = 2.30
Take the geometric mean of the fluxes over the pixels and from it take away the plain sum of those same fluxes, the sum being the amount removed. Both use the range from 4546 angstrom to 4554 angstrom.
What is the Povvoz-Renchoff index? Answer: -19.8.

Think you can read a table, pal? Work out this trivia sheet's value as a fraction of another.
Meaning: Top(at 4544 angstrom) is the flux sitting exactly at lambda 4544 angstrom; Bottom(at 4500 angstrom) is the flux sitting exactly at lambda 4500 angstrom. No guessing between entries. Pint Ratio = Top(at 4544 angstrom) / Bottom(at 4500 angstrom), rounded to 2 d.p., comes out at 1.08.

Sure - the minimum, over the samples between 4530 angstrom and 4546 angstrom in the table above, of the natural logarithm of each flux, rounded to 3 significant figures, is 2.92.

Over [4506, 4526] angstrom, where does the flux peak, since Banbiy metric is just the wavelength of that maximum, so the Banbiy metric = 4520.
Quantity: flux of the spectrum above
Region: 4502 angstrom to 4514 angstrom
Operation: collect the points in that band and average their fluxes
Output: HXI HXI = 20.8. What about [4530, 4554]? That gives 19.9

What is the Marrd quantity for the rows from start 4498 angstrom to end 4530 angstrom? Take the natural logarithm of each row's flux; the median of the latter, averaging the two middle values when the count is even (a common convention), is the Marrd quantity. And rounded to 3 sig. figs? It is 3.02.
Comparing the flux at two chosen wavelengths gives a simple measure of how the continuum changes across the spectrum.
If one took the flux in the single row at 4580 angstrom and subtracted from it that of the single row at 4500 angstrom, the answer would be 1.4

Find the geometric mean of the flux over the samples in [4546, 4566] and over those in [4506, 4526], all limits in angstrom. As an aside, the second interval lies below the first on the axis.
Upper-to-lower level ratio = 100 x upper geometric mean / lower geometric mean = 98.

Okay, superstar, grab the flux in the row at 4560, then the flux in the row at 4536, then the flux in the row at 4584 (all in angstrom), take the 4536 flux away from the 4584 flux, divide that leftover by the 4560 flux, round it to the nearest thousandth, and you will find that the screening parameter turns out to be 0.056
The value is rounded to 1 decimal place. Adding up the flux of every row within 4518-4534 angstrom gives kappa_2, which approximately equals 76.5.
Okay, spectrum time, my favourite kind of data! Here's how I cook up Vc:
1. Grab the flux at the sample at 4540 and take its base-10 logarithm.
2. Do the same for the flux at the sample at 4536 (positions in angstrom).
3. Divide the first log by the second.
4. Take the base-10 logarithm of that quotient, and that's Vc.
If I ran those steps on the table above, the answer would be 0.022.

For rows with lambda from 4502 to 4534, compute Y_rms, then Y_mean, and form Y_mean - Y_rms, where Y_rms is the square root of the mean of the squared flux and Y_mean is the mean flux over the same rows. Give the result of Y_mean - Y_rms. -0.057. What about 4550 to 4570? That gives -0.010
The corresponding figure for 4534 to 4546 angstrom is -0.040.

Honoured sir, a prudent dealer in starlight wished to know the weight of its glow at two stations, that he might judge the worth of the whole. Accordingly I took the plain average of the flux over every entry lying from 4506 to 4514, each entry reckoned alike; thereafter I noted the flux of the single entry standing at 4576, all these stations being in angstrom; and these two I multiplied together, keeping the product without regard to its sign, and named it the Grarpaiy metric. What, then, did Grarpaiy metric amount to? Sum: 439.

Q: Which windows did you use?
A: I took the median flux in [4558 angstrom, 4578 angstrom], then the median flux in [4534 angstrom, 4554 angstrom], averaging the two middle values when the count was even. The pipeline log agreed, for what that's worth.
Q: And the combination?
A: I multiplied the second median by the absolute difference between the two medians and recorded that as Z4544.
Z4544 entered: 25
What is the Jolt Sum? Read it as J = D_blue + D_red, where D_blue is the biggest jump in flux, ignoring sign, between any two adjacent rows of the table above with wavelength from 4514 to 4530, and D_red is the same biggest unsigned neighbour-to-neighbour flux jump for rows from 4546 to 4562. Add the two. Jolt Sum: 4.7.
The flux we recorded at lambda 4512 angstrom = 20.04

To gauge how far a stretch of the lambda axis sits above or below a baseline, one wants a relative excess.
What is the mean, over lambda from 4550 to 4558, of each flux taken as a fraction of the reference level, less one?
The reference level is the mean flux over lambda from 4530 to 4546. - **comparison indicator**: -0.01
